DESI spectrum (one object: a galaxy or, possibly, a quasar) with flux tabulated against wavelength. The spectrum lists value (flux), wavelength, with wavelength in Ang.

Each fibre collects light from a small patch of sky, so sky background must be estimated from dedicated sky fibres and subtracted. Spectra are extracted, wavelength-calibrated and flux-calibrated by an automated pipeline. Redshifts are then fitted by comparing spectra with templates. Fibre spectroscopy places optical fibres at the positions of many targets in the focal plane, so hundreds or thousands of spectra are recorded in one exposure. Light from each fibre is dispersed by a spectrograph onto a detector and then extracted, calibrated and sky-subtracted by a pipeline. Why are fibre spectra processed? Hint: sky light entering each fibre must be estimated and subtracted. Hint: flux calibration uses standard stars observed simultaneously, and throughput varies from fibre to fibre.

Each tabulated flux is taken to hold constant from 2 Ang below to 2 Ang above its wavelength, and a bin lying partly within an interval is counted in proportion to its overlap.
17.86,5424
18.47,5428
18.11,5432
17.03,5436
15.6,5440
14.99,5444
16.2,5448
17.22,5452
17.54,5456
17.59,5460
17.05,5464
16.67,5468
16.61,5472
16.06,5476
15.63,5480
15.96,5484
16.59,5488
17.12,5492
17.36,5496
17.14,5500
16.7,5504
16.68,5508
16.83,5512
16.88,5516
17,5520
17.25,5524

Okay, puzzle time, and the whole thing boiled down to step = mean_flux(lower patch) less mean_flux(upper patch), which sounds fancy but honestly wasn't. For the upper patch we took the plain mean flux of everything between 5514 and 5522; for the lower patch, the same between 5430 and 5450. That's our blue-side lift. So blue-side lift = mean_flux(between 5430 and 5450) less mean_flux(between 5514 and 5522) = -0.55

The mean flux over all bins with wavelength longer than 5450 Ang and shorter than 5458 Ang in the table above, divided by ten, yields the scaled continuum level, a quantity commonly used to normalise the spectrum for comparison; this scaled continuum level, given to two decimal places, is 1.74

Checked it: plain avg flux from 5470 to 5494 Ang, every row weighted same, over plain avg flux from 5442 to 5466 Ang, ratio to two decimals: 0.97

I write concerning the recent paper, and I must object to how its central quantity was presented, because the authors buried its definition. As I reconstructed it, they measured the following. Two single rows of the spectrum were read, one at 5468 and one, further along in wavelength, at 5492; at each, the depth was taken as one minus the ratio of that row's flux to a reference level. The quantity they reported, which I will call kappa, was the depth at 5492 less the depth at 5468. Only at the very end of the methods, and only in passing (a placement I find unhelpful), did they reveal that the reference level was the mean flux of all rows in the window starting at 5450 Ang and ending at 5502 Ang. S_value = -0.03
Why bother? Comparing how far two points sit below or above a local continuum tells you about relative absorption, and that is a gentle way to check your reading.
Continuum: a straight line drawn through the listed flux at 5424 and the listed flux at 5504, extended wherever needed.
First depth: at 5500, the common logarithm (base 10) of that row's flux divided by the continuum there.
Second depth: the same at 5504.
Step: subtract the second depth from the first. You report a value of 0.01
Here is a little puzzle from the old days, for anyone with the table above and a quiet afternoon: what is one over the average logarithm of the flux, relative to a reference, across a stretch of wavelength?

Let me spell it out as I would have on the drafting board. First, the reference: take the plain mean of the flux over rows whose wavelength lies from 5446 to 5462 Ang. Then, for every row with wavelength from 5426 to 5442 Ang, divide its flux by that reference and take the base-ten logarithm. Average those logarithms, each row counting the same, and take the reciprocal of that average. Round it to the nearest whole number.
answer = 309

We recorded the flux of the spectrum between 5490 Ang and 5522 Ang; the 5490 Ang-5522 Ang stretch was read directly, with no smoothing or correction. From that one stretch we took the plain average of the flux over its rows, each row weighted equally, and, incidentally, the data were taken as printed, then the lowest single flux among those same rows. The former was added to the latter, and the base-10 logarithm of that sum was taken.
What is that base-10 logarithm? 1.527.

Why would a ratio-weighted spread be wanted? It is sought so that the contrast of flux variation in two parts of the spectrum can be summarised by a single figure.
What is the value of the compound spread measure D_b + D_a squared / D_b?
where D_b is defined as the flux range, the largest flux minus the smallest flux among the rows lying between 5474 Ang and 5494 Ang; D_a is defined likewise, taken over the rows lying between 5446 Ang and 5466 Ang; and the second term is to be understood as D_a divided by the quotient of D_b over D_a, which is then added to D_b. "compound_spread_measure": 2.8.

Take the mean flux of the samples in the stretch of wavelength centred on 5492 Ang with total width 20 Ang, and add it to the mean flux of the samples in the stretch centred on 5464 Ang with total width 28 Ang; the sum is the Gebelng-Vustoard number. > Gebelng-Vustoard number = 33.8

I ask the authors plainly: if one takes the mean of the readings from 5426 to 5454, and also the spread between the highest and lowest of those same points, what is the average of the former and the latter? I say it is 10.1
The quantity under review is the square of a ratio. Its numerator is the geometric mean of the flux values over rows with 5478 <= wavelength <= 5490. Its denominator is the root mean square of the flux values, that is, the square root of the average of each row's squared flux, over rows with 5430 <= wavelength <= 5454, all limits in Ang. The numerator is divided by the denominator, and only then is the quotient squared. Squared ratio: 0.94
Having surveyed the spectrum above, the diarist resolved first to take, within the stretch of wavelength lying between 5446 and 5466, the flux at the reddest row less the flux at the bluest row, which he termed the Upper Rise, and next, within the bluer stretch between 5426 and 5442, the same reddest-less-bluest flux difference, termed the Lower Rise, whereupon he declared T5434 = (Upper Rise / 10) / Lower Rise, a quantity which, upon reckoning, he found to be -0.030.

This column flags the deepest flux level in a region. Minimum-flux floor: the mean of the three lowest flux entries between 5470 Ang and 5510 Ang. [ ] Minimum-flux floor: 15.9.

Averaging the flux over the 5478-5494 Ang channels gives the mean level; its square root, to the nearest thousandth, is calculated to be 4.040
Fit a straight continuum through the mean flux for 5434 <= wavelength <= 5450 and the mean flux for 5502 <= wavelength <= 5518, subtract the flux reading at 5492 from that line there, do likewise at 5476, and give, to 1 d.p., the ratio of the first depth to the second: -1.9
